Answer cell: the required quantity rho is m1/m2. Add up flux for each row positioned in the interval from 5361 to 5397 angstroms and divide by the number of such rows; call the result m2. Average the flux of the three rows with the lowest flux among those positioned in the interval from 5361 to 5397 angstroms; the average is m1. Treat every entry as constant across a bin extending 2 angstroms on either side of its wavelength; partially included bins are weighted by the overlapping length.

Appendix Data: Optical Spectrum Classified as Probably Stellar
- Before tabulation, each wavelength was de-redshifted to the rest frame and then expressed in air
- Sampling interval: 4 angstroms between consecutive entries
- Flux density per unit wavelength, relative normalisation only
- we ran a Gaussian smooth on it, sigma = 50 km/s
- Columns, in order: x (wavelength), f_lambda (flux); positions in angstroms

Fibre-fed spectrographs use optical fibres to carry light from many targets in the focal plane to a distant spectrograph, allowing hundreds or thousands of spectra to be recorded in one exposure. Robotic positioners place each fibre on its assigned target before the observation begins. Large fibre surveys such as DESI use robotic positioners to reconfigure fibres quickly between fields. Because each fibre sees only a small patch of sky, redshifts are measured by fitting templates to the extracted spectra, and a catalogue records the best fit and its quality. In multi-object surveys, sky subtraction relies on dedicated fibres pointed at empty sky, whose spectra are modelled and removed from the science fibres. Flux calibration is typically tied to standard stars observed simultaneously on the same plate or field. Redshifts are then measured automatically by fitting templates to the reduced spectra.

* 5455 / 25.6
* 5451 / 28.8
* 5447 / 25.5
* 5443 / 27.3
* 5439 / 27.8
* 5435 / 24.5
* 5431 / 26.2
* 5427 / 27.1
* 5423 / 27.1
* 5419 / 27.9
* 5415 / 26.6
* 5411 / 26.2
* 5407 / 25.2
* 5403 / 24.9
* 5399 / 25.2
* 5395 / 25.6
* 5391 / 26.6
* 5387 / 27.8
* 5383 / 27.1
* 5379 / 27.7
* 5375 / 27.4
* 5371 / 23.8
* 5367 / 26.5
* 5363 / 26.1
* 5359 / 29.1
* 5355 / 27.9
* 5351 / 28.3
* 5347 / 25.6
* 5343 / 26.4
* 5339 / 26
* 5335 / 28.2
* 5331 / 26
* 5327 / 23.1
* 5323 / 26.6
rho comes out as 0.949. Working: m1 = 25.2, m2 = 26.5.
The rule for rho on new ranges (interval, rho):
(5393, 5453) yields 0.942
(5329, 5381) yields 0.936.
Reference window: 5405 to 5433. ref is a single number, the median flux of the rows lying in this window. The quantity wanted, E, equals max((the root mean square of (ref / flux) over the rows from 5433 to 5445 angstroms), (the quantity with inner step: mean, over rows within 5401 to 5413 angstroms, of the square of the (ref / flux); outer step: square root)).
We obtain 1.05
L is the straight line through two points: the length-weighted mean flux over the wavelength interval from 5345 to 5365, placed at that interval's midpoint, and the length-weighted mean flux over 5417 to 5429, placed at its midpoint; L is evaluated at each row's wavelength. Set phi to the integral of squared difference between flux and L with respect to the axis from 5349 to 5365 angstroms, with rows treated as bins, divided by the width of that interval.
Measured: 1.4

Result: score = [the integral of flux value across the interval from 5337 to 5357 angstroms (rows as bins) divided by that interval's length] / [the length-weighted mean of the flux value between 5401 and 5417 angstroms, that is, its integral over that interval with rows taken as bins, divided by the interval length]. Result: 1.04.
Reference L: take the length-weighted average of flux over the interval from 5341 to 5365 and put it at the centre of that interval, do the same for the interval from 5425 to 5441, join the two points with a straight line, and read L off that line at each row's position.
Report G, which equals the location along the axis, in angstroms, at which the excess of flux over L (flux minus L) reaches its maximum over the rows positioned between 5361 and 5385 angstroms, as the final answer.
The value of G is 5379 angstroms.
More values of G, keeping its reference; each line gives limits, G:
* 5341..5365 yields 5359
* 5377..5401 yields 5387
